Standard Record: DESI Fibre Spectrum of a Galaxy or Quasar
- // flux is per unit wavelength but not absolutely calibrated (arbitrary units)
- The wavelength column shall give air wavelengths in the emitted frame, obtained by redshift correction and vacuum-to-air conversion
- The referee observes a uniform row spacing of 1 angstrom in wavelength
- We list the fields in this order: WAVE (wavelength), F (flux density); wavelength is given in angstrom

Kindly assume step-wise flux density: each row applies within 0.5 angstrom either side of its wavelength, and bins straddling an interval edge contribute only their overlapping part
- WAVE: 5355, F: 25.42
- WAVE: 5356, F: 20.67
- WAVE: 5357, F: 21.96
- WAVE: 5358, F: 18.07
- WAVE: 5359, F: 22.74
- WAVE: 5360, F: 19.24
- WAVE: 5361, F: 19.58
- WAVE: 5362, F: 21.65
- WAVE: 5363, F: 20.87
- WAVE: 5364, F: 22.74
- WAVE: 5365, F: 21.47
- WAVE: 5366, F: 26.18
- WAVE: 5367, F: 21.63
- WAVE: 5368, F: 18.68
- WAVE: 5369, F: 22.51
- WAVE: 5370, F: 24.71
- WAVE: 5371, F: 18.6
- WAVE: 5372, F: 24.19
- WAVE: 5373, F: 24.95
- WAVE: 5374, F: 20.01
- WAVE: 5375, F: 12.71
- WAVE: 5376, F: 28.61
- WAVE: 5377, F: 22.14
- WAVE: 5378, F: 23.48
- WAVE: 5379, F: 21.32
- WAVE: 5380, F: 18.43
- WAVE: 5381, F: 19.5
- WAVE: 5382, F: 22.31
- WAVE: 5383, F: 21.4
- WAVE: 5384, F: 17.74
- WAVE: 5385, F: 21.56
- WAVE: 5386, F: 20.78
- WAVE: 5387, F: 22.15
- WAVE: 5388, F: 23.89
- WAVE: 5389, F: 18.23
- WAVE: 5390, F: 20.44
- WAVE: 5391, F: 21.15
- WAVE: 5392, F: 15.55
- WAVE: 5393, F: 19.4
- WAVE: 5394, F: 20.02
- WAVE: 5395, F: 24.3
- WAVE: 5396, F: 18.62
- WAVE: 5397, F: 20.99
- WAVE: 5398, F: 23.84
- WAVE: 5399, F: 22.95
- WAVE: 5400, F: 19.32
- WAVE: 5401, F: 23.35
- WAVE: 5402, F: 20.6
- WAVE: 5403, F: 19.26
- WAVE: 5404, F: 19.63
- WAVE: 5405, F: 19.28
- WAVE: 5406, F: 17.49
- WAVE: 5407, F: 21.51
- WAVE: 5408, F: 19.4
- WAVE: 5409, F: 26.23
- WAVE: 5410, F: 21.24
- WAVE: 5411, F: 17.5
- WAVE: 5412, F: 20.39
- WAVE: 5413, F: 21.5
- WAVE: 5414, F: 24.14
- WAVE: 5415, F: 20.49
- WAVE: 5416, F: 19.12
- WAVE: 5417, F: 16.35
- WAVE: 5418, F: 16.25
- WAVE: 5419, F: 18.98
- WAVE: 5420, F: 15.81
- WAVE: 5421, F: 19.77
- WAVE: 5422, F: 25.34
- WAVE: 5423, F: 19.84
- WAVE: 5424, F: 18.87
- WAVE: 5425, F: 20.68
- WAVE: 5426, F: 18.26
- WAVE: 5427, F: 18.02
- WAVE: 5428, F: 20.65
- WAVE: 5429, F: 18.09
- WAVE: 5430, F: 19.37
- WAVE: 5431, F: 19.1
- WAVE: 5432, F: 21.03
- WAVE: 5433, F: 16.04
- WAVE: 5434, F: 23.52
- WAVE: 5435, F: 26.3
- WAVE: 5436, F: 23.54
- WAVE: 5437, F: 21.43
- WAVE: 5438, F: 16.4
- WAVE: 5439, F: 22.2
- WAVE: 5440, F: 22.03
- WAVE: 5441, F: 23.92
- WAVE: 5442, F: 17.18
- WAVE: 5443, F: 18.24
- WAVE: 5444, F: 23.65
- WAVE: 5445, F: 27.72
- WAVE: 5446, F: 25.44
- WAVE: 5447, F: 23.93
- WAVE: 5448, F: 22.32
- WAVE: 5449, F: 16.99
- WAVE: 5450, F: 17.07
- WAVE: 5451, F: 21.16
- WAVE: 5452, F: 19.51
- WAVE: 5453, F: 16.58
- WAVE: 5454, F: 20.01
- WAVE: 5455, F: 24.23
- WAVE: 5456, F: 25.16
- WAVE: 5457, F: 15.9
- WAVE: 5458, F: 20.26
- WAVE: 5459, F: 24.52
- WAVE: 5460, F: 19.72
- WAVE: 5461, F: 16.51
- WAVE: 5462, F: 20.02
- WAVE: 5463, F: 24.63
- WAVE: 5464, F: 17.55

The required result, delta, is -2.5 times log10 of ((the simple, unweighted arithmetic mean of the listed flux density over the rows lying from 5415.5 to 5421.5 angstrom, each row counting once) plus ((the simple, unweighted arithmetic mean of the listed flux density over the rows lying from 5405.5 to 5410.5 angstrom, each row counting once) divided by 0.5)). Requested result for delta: -4.45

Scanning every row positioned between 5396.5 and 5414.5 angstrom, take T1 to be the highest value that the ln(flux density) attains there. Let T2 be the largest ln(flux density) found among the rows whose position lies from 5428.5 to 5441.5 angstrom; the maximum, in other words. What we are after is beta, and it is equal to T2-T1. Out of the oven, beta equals 0.00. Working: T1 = 3.27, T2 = 3.27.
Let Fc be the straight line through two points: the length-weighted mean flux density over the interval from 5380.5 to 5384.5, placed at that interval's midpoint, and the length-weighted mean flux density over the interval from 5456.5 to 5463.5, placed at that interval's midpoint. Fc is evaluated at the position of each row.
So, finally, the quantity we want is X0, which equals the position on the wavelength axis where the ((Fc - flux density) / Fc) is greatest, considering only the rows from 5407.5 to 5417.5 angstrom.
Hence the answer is 5417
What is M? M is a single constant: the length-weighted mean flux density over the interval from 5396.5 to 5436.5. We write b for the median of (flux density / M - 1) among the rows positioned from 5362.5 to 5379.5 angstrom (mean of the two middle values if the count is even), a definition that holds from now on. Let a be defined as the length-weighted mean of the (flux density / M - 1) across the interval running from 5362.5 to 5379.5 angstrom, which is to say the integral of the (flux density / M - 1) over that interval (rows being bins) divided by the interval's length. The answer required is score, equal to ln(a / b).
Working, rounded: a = 0.08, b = 0.09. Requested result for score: -0.05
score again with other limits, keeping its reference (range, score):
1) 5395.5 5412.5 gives 2.14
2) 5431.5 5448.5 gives -0.15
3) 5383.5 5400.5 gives -0.38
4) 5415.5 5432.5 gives -0.04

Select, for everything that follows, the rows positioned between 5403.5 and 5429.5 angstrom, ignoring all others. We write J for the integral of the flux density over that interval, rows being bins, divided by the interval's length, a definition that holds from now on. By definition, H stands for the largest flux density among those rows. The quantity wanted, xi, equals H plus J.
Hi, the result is 46.0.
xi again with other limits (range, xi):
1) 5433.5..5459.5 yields 49.2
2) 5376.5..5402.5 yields 45.2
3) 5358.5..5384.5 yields 50.0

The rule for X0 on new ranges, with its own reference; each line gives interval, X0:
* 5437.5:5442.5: 5438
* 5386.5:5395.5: 5392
